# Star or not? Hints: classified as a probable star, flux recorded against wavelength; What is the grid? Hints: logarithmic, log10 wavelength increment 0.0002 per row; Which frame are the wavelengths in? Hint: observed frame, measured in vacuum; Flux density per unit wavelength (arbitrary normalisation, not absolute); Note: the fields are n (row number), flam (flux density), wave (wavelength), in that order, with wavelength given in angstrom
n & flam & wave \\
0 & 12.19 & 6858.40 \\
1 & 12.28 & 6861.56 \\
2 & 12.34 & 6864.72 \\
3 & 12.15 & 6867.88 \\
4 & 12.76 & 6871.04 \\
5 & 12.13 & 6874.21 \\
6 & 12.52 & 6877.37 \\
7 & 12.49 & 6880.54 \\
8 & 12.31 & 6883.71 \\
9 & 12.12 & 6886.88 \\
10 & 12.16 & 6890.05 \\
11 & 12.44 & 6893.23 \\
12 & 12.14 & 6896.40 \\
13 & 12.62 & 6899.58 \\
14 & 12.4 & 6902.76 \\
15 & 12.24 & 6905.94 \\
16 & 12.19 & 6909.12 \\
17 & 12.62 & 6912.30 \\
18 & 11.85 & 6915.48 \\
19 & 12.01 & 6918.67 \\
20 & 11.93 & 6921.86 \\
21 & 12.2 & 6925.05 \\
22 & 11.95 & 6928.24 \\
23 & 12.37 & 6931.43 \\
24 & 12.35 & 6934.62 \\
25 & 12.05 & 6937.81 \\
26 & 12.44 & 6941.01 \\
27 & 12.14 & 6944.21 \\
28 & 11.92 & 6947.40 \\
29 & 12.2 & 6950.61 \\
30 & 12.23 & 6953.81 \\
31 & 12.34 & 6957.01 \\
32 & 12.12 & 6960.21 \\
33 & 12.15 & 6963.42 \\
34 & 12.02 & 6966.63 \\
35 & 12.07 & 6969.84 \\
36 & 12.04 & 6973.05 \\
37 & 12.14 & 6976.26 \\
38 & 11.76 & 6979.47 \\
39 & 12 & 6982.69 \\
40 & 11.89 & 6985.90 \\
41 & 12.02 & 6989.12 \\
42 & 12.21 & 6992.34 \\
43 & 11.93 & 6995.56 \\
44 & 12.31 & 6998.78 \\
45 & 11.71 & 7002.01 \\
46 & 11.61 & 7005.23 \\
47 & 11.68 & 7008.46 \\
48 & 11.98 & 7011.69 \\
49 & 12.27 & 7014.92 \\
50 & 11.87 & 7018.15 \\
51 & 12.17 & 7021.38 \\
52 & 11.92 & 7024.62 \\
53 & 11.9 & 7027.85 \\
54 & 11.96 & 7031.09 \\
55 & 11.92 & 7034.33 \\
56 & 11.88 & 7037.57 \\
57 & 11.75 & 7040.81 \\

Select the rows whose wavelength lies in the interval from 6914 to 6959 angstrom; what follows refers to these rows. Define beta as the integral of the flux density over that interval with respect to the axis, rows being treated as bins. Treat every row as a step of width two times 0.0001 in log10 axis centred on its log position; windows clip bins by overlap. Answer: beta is 546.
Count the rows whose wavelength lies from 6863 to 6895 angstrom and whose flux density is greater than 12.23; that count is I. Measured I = 6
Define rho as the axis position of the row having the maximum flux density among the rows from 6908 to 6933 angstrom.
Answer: 6912.30 angstrom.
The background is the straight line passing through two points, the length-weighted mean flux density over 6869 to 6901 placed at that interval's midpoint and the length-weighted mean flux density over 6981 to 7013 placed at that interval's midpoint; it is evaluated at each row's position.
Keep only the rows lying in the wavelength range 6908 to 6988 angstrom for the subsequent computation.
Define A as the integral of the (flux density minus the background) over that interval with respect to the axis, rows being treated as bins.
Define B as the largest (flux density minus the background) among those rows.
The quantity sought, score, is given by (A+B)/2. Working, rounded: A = -0.2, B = 0.361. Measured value 0.06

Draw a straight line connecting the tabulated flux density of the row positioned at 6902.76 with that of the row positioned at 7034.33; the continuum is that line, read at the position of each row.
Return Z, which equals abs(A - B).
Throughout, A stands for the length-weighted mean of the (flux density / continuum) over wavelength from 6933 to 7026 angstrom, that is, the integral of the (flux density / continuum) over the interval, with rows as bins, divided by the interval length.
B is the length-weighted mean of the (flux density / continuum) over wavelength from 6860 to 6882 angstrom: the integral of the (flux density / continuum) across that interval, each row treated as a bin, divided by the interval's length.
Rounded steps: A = 0.994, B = 0.99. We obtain 0.0050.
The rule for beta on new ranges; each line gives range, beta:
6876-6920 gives 541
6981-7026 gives 539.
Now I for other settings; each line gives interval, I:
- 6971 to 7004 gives 1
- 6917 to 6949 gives 3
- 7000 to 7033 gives 1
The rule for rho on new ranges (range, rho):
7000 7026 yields 7014.92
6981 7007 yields 6998.78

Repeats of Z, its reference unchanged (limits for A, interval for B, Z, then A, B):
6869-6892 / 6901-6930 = 0.0056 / 0.990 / 0.98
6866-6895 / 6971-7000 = 0.0057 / 0.989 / 0.99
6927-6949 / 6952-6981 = 0.0017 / 0.993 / 0.99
